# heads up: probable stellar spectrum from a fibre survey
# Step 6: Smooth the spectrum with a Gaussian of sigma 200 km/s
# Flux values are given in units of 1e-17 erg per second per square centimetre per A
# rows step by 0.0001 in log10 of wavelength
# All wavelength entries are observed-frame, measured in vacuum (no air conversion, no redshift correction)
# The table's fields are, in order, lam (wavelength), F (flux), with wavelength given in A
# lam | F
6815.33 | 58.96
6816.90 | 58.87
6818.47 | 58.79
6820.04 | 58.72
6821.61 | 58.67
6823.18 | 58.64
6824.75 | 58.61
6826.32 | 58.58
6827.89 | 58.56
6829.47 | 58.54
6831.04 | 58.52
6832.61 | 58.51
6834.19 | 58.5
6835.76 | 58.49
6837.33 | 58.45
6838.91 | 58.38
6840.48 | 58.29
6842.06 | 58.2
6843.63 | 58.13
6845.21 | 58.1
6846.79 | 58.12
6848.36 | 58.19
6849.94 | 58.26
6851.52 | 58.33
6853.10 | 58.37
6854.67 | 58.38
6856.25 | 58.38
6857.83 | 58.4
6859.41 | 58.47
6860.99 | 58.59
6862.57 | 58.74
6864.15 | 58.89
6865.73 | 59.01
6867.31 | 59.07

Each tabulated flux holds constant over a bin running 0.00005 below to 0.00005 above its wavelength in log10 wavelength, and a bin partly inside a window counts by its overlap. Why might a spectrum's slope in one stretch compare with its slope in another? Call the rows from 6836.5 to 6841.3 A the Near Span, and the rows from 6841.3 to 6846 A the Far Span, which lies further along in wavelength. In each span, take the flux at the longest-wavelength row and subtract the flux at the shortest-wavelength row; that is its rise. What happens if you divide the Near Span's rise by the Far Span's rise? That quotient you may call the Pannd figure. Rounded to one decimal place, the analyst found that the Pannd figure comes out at 1.6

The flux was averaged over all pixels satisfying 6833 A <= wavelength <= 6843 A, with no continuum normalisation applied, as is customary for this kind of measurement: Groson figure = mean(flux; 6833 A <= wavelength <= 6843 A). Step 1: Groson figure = 58.4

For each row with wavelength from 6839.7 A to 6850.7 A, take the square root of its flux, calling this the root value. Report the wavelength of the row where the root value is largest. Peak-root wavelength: 6840.48 A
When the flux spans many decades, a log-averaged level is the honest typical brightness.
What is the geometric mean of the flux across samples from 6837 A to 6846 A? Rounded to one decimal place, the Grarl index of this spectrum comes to 58.3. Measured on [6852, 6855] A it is 58.4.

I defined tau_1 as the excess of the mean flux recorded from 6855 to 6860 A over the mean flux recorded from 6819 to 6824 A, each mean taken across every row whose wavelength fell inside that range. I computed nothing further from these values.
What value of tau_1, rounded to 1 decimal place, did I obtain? -0.3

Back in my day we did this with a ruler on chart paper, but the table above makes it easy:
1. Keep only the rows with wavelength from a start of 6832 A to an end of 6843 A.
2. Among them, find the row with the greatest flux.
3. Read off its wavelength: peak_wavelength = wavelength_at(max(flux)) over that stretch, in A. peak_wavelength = 6832.61 A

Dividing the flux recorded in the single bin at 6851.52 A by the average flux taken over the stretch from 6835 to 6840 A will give 1.00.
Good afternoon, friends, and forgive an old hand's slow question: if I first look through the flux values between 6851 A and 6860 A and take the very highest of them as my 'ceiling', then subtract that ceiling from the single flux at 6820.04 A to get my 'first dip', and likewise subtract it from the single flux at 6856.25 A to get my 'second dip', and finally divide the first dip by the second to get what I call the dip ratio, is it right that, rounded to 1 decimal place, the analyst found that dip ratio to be -2.8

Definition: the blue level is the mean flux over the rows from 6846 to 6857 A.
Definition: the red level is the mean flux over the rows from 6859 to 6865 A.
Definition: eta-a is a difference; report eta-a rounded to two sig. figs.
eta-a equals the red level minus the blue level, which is 0.38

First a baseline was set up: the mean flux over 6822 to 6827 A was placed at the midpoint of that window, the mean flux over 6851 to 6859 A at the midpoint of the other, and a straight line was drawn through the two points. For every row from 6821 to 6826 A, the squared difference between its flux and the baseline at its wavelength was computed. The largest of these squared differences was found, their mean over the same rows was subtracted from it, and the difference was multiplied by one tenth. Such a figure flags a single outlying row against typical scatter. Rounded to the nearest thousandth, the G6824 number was 0.000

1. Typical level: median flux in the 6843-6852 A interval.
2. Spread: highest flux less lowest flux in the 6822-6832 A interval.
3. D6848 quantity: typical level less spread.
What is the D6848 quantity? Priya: 58.04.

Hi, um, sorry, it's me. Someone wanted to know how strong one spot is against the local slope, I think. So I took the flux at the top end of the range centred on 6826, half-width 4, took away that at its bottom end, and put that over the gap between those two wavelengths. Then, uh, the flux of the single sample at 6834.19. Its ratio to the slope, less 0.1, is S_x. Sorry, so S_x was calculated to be -3680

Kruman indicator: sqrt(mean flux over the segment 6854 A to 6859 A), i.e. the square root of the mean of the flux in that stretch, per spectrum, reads 7.64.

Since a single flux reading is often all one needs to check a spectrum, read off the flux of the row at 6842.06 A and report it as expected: 58.2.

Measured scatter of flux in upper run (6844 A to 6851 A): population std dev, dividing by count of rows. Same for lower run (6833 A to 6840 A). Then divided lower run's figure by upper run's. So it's 0.75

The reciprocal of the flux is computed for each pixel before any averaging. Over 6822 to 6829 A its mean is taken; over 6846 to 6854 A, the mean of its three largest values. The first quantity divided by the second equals 0.993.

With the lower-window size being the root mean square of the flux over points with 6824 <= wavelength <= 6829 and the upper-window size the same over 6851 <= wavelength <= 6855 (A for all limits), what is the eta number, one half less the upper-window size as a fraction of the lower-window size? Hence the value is -0.496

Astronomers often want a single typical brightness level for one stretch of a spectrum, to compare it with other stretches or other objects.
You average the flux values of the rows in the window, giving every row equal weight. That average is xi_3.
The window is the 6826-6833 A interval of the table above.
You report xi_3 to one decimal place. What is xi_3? 58.5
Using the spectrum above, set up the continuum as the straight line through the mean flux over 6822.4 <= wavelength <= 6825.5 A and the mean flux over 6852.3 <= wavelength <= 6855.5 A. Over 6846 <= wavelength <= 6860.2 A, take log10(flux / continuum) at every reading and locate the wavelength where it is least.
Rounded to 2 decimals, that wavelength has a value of 6846.79 A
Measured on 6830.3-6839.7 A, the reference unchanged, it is 6838.91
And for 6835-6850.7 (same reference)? 6845.21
